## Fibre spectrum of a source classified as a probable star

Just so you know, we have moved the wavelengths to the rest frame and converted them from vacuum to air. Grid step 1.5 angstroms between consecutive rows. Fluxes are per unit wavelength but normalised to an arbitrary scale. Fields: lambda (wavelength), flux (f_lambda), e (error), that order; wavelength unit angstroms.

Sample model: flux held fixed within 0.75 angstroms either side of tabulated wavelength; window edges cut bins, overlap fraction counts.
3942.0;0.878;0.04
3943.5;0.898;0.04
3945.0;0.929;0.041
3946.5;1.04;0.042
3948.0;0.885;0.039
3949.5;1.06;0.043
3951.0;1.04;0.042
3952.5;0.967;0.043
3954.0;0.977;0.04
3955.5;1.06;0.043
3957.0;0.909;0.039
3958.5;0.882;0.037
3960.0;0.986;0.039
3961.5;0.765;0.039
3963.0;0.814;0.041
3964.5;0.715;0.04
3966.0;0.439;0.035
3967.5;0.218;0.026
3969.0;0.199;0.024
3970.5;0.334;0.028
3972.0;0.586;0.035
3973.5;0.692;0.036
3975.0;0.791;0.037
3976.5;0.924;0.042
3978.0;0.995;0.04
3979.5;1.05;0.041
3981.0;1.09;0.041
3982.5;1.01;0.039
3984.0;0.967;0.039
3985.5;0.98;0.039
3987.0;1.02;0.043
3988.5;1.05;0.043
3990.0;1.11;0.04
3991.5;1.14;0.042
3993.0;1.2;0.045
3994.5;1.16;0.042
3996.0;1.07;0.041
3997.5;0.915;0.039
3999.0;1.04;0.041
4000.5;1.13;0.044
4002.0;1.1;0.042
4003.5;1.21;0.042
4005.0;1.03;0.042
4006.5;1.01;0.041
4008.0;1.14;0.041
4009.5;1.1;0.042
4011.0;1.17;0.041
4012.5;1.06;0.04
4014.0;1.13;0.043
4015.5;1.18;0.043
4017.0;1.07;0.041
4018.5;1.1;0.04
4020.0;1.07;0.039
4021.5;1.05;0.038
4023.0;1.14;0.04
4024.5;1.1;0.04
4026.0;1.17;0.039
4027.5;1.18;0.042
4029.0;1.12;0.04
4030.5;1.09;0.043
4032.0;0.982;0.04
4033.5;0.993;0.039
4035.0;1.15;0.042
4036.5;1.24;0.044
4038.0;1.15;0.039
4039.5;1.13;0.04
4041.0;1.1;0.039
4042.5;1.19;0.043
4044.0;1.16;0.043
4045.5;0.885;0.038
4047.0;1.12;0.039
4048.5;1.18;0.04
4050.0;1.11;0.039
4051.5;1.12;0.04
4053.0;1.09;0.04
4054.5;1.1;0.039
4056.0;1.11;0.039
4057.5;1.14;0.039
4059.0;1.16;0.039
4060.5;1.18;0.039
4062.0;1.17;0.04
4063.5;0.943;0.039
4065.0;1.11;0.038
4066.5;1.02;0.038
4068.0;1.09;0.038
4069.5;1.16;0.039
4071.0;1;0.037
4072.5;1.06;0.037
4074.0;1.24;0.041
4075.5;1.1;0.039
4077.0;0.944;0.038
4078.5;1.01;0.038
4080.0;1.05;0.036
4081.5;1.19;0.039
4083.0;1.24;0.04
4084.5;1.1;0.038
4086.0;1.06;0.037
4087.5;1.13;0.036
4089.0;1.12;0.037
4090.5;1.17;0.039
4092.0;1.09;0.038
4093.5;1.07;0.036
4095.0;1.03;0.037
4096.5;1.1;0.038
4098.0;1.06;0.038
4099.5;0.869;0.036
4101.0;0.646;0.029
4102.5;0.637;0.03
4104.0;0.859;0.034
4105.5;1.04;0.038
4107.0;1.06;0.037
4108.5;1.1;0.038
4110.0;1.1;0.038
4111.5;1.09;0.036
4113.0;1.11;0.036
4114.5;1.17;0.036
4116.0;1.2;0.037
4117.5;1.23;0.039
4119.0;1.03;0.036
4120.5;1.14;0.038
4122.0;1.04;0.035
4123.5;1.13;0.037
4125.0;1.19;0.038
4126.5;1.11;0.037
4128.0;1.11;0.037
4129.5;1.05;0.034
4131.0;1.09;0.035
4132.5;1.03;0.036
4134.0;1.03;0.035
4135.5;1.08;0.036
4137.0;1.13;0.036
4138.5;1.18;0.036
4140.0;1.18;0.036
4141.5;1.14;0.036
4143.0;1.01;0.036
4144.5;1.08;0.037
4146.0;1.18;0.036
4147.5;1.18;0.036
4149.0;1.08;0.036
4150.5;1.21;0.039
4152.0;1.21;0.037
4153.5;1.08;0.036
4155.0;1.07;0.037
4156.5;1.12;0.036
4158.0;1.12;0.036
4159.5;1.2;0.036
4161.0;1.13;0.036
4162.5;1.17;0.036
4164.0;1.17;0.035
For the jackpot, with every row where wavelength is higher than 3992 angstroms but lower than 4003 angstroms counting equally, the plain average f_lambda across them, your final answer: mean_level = 1.09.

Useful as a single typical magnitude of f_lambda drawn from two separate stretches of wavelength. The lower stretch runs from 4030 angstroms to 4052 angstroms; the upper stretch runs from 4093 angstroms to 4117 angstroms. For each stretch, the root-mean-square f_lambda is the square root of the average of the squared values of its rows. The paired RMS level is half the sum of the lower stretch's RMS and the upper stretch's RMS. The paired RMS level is 1.07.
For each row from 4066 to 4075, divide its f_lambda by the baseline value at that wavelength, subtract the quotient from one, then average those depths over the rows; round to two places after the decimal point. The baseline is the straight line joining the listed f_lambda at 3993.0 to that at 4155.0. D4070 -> 0.04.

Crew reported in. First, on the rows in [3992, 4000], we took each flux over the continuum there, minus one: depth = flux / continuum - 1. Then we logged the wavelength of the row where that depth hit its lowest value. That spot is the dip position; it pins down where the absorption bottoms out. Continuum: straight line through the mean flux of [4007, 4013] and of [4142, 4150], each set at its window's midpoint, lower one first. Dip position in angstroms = 3997.5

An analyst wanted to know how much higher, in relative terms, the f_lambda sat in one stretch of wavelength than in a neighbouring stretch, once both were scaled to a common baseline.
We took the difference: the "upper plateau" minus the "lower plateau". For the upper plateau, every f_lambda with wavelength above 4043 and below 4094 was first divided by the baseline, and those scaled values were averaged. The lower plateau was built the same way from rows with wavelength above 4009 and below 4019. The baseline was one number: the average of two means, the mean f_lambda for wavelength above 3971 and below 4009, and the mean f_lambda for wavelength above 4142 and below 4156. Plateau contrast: -0.014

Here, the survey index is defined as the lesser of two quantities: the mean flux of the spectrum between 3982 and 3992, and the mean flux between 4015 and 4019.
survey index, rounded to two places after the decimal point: 1.04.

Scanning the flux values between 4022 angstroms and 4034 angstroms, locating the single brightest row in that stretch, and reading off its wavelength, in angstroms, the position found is 4027.5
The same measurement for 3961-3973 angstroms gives 3963.0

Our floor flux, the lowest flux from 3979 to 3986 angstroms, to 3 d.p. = 0.967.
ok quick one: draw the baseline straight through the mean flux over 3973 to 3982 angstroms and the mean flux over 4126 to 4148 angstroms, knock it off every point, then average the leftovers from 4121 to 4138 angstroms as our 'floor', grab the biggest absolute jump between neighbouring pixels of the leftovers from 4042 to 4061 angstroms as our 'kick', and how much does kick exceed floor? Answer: 0.28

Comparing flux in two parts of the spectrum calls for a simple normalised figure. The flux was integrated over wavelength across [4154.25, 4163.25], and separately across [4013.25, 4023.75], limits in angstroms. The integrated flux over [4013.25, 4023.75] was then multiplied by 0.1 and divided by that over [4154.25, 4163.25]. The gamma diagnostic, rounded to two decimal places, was 0.11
